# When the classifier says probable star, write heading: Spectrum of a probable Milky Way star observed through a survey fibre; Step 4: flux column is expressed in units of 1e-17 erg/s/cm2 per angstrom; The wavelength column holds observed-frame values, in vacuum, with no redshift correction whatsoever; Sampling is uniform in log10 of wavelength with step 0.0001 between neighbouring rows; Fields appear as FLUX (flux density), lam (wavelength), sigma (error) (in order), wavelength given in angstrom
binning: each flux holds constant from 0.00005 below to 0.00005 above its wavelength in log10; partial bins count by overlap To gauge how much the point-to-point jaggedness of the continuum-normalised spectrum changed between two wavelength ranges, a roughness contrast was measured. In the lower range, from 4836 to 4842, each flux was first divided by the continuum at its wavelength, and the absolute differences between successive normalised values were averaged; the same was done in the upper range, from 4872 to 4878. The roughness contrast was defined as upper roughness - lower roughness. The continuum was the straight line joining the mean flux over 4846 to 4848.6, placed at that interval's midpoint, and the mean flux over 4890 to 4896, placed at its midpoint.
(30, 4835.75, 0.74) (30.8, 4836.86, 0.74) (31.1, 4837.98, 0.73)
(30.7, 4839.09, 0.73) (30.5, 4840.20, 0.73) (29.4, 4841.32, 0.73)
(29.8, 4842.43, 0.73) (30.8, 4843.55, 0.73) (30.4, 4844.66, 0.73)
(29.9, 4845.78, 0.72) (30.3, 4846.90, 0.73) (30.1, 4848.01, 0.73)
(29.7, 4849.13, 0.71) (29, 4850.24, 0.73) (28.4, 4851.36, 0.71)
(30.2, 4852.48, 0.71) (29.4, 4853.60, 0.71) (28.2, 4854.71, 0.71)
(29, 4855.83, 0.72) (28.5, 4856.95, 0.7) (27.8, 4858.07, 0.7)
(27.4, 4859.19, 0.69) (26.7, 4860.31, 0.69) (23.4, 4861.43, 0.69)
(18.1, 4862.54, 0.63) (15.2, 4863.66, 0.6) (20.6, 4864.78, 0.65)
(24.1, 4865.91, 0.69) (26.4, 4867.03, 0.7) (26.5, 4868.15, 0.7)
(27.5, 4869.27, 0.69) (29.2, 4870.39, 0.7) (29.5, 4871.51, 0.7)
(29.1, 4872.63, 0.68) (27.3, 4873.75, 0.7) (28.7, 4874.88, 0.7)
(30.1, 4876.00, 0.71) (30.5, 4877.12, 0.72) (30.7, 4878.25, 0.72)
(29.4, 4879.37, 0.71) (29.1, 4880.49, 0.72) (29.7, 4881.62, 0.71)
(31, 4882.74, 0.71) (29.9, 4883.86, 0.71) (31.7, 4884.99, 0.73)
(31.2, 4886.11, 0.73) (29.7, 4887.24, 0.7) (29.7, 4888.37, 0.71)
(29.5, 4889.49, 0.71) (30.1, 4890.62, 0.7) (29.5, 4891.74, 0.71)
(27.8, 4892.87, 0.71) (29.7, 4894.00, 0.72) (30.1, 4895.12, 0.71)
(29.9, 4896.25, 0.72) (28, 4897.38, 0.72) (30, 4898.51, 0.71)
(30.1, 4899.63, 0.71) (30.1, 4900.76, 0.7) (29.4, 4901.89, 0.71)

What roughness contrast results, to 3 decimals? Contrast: 0.026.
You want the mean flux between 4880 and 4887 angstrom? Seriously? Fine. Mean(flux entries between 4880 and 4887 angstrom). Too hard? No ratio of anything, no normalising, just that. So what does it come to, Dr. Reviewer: 30.4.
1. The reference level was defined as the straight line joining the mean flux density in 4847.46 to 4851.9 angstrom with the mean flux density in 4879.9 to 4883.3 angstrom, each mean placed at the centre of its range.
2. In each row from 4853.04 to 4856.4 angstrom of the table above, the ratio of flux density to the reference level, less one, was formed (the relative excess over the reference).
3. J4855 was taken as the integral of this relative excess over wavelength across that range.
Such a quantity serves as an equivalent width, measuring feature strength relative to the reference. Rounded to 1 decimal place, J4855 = -0.1 angstrom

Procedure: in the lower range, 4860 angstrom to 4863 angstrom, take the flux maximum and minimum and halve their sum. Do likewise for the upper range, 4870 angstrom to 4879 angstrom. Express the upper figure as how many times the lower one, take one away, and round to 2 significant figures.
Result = 0.29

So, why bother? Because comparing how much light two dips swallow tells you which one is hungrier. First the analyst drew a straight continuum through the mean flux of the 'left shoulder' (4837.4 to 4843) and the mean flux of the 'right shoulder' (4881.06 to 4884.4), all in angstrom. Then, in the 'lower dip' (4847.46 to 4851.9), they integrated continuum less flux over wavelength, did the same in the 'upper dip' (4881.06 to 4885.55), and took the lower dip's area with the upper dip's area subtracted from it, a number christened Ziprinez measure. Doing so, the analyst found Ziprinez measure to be 6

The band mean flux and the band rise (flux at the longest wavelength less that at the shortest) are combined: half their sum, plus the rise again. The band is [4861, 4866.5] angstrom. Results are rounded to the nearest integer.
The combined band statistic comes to 11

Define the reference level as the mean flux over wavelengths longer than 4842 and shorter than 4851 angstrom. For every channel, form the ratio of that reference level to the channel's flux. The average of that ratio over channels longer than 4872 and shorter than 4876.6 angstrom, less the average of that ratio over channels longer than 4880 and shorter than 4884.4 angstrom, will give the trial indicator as 0.04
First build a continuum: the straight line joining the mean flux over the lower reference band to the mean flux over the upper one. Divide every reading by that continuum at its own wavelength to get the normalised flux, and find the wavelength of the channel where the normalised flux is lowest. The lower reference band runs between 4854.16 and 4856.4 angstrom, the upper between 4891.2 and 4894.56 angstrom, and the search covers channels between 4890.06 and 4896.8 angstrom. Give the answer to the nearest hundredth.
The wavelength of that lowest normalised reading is 4892.87 angstrom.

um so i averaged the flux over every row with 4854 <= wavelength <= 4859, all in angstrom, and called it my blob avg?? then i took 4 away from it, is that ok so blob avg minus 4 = 24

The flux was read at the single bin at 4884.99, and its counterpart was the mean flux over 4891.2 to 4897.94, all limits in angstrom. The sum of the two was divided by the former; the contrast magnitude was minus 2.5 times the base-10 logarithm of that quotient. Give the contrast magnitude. -0.708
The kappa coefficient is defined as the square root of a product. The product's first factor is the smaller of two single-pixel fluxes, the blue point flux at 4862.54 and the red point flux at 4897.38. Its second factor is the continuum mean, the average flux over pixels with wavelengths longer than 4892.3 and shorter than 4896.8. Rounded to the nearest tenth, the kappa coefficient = 23.1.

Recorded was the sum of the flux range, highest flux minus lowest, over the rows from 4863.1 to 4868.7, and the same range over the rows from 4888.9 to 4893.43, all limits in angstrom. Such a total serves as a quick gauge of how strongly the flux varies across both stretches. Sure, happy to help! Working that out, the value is 13.6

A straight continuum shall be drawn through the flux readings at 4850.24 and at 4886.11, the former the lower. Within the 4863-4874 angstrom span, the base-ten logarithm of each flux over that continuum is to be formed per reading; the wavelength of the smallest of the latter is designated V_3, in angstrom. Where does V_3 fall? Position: 4863.66 angstrom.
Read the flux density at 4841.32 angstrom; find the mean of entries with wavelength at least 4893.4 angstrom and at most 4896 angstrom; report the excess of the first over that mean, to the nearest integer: 0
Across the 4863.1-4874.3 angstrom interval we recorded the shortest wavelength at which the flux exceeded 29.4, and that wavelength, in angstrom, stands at 4871.51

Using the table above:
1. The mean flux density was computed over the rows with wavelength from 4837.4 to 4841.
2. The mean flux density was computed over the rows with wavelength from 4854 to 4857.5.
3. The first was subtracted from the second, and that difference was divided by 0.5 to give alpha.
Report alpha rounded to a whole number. -4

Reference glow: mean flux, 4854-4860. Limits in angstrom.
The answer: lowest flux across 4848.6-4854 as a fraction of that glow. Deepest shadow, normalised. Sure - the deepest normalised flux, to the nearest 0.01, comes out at 1.01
